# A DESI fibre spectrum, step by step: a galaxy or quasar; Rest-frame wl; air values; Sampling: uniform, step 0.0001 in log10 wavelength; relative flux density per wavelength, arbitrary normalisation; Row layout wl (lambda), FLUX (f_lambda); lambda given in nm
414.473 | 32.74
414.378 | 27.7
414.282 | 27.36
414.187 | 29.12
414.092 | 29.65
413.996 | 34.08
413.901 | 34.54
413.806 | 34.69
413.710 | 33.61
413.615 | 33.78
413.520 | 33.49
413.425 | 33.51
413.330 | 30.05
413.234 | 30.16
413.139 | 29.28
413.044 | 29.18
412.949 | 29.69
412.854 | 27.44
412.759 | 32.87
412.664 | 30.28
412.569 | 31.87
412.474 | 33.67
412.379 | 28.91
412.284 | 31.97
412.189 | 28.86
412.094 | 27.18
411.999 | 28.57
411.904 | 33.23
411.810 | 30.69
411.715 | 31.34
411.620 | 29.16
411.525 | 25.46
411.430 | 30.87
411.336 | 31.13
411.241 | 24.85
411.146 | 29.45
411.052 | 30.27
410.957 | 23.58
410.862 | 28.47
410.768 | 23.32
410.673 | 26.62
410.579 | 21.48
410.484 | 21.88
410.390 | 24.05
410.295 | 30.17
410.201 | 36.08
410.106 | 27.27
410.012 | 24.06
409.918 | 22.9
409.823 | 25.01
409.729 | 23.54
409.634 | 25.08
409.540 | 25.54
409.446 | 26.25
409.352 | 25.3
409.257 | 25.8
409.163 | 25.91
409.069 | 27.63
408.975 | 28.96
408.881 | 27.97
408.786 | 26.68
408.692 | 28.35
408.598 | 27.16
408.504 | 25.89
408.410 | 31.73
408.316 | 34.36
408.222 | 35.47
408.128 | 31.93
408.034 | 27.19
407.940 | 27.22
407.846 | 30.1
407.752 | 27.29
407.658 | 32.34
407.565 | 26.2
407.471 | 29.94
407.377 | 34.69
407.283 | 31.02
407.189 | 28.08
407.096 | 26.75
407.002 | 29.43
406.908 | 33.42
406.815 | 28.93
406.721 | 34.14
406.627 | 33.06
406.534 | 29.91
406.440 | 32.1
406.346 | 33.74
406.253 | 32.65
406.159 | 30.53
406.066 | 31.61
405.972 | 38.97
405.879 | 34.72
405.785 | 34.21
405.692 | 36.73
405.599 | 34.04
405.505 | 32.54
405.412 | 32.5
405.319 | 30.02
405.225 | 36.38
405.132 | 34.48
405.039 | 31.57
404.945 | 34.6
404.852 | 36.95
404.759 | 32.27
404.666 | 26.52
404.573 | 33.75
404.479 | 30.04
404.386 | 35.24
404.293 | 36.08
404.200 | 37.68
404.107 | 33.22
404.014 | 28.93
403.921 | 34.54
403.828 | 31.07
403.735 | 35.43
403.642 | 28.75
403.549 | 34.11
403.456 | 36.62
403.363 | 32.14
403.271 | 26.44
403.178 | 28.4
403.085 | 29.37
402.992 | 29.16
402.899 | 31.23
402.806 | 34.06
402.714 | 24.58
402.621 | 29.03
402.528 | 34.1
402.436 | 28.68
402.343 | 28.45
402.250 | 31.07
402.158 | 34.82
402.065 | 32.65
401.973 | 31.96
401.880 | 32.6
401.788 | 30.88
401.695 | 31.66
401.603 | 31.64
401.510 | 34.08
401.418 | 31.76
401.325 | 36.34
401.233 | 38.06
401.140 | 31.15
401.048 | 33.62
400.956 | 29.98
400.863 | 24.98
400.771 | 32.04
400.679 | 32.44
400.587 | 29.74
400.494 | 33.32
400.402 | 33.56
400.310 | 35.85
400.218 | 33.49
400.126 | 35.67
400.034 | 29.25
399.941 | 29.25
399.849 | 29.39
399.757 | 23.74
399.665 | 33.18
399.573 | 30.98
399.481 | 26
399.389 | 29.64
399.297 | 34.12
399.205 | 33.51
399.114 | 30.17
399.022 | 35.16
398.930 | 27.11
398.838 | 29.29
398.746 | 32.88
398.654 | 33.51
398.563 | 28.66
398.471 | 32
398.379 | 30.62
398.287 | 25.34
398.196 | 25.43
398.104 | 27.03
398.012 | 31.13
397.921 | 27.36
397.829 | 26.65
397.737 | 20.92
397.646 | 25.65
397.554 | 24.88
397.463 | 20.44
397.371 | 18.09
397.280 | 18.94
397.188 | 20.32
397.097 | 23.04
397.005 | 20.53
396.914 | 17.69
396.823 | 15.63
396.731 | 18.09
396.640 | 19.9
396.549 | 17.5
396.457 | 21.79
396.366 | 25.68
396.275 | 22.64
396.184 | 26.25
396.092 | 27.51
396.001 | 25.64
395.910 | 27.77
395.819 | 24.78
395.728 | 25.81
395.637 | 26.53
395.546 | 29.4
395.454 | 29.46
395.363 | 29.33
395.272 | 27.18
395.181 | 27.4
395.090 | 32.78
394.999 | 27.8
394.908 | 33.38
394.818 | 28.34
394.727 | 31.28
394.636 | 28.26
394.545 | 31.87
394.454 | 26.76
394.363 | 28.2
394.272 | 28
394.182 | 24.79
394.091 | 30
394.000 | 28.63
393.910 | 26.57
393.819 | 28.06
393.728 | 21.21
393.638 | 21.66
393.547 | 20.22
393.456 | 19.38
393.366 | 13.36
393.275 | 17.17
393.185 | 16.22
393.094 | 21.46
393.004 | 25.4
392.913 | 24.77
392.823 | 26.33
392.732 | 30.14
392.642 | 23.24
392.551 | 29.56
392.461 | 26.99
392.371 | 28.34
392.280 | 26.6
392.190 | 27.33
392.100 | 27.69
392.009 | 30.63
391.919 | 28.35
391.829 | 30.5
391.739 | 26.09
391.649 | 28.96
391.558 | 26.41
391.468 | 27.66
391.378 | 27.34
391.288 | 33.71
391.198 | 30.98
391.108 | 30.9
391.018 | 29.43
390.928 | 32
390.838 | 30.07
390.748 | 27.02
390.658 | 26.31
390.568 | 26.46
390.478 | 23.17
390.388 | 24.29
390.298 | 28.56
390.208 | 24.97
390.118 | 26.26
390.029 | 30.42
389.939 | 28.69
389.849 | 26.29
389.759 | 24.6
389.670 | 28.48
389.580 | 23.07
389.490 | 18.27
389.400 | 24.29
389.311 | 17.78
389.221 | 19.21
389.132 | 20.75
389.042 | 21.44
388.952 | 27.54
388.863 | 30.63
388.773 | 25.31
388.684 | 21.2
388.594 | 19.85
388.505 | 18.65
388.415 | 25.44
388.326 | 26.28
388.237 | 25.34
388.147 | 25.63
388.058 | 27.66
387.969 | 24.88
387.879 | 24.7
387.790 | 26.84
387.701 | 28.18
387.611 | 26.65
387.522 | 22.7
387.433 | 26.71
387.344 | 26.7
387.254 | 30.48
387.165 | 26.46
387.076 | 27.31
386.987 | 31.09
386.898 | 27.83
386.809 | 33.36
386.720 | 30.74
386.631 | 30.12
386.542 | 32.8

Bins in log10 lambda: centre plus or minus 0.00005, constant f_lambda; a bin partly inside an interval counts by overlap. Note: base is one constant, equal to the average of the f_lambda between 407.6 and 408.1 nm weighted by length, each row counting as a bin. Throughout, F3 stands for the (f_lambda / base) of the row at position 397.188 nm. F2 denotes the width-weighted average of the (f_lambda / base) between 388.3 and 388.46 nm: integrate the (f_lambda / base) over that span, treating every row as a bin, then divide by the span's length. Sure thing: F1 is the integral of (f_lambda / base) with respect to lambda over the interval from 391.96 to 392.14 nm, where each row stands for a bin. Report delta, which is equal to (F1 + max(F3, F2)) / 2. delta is 0.54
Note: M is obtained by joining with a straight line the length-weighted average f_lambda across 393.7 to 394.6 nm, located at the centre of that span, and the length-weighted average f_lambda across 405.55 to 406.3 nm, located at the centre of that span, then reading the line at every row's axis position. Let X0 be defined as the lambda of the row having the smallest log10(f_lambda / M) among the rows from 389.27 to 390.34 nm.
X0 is 389.311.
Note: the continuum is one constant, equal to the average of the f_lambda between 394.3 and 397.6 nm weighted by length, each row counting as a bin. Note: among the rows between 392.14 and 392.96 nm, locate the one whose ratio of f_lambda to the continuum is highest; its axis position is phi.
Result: 392.732 nm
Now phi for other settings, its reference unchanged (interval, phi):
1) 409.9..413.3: 410.201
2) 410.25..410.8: 410.295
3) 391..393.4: 391.288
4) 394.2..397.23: 394.908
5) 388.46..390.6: 388.863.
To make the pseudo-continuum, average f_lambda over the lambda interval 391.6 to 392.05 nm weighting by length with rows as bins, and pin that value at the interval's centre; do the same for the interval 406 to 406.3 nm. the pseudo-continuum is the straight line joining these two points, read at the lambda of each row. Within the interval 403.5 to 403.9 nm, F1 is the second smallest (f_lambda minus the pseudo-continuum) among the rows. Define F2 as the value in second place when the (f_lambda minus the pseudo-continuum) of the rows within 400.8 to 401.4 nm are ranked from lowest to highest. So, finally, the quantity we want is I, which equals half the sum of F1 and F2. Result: -1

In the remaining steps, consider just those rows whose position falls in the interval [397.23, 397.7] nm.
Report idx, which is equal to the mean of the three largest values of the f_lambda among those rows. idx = 24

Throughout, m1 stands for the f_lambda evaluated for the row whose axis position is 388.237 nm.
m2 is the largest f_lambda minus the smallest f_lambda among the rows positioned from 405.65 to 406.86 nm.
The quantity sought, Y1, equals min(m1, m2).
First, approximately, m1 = 25.34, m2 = 10.0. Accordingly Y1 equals 10.0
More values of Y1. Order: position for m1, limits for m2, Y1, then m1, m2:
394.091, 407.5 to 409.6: 10.2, 30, 10.2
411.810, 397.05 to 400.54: 17.8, 30.69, 17.8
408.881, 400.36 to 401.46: 13.1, 27.97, 13.1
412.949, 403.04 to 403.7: 10.2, 29.69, 10.2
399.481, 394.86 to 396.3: 10.7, 26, 10.7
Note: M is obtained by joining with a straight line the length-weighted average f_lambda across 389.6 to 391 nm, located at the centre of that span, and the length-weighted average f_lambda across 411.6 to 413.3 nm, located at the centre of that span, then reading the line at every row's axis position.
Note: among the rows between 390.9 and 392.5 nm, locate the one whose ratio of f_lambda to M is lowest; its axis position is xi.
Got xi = 391.739 nm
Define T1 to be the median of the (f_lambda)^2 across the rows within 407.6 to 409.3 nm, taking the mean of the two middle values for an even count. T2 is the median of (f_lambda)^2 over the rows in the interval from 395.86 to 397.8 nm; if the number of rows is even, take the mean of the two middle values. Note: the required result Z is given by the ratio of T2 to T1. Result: 0.6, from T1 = 773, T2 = 438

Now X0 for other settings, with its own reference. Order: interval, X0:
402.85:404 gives 403.271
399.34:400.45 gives 399.757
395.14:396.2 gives 395.819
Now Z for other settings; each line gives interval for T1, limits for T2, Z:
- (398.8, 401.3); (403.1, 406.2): 1.2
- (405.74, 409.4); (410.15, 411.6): 0.8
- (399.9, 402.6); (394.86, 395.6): 0.8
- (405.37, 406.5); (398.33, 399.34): 0.9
